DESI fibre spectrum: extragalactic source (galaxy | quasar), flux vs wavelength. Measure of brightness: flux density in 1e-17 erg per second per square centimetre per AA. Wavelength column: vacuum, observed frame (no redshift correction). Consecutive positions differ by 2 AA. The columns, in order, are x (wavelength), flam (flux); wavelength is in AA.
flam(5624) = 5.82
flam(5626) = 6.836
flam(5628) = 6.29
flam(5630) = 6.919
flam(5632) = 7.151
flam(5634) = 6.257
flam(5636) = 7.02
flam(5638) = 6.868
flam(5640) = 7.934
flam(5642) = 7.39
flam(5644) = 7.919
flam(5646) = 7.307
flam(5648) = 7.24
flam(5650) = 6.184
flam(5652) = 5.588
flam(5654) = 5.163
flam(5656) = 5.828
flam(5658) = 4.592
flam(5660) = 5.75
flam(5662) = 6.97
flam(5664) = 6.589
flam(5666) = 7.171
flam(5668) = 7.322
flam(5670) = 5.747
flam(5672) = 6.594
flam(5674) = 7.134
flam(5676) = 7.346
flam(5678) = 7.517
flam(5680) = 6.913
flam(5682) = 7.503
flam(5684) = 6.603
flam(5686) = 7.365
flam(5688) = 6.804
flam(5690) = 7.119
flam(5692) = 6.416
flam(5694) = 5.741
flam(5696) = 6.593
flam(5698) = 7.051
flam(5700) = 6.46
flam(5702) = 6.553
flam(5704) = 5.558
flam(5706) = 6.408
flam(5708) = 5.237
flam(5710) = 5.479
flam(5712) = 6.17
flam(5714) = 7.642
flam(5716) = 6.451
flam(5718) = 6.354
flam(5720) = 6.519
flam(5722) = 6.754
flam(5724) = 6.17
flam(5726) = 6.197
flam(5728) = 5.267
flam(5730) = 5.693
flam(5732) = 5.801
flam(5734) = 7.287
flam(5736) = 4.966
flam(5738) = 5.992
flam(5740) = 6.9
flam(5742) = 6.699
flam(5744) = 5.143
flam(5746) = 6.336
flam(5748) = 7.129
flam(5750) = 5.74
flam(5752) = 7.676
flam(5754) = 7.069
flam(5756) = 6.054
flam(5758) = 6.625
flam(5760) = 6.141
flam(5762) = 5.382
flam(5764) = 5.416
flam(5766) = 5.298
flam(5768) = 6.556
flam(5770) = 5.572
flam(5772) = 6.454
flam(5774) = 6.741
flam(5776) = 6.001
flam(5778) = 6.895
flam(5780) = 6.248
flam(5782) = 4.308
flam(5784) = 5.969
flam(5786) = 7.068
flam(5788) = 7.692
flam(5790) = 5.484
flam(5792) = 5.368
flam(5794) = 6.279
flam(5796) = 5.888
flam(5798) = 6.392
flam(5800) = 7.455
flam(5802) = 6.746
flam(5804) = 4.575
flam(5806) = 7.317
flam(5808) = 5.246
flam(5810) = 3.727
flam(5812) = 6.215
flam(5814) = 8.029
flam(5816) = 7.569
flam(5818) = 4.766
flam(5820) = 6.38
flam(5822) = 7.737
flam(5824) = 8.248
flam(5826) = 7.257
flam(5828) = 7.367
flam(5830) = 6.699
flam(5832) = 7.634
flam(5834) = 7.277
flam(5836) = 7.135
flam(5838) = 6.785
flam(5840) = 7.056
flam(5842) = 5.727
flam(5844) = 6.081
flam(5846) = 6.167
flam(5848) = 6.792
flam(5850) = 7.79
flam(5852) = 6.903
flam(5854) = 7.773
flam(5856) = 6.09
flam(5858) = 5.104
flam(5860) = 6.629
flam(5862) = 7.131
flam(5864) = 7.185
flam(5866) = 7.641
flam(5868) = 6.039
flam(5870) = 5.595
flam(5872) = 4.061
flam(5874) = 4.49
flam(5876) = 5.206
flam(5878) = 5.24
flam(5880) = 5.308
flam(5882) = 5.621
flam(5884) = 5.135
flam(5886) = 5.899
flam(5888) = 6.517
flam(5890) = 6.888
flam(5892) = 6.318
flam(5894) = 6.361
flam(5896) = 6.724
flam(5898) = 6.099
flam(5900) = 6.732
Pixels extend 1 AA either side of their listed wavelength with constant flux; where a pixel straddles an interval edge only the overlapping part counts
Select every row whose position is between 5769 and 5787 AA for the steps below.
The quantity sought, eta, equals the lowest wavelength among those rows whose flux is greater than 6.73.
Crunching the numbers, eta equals 5774 AA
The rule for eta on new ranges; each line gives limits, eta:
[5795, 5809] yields 5800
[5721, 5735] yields 5722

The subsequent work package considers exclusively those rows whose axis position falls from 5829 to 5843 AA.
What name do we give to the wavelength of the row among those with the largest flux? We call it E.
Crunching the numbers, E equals 5832 AA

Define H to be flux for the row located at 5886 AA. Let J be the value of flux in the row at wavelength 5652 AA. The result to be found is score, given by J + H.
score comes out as 11.5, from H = 5.899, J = 5.588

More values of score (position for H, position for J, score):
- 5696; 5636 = 13.6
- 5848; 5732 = 12.6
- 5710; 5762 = 10.9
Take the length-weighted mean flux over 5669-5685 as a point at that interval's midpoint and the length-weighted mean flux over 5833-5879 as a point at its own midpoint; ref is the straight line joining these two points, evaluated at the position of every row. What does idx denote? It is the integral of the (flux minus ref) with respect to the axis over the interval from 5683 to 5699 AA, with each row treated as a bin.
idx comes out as -3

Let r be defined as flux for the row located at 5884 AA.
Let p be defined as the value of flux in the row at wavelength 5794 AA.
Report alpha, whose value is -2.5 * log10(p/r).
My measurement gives -0.2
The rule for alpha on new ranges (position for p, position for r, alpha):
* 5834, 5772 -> -0.1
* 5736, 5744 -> 0.0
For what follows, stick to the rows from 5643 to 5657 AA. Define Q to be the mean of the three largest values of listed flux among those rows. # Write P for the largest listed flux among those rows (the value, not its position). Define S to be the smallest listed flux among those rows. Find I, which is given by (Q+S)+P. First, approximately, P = 7.919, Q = 7.5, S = 5.163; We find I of 20.6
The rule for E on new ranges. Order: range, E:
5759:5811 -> 5788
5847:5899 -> 5850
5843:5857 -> 5850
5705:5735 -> 5714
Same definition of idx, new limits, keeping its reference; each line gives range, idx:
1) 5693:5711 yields -13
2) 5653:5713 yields -27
